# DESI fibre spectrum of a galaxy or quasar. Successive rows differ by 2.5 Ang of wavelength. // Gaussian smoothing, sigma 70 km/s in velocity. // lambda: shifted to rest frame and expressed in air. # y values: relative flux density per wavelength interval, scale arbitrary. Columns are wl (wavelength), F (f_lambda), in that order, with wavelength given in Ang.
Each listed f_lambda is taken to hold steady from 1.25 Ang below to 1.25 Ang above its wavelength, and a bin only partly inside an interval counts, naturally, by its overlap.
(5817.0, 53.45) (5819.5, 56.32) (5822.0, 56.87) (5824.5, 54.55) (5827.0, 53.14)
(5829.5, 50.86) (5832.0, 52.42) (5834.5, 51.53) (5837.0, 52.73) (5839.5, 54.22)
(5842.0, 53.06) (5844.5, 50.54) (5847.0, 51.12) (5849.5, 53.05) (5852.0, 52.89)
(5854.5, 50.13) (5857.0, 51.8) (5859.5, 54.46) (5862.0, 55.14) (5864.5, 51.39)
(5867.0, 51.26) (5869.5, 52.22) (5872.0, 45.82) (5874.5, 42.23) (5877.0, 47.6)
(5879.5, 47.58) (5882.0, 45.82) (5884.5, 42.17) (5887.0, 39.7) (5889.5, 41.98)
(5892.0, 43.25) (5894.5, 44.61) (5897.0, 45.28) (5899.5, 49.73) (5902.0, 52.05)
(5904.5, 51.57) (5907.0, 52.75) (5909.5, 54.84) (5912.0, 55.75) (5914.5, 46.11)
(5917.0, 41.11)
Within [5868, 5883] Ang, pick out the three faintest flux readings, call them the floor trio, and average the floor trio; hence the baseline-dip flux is 44.6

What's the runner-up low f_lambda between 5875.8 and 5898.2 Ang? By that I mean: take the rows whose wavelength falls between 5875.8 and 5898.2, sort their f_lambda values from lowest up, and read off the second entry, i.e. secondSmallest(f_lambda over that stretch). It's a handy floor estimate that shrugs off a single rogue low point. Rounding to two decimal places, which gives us 41.98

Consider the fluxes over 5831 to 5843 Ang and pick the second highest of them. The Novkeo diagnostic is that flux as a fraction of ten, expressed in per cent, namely 531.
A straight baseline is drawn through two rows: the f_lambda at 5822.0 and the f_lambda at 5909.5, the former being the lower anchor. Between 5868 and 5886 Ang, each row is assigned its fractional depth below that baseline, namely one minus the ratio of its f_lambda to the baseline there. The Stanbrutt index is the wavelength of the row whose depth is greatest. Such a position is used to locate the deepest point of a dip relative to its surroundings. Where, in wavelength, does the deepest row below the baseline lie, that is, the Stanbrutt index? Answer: 5874.5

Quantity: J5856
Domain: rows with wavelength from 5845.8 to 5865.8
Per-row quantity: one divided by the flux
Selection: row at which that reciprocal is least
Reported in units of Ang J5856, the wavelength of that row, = 5862.0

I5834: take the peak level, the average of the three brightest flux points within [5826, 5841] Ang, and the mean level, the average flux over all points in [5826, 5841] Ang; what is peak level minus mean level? 0.88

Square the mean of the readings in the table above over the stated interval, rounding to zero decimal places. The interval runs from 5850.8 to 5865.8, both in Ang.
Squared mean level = 2770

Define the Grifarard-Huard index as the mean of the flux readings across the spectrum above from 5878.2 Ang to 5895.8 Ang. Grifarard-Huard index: 43.6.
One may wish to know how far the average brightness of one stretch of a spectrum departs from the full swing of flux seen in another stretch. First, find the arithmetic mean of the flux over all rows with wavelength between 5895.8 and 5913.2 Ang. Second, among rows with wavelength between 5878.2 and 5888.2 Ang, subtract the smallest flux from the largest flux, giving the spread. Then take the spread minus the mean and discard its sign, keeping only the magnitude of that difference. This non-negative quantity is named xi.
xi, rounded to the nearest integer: 44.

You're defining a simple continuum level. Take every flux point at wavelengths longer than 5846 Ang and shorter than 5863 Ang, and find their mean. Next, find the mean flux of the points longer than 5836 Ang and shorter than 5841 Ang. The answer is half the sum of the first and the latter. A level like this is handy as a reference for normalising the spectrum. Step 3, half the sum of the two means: 53.1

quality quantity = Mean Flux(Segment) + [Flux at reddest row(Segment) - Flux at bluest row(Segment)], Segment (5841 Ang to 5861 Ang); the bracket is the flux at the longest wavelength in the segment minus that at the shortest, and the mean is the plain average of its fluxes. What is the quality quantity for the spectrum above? 54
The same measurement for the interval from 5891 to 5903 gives 56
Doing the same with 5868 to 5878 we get 42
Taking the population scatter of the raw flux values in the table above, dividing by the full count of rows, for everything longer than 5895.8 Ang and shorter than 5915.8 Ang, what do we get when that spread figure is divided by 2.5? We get 1.4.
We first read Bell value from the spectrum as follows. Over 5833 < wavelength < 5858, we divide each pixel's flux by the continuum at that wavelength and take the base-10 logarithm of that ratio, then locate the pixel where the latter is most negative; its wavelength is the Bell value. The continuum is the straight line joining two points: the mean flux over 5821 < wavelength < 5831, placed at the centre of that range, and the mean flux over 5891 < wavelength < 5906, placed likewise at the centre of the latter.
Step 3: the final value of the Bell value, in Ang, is 5844.5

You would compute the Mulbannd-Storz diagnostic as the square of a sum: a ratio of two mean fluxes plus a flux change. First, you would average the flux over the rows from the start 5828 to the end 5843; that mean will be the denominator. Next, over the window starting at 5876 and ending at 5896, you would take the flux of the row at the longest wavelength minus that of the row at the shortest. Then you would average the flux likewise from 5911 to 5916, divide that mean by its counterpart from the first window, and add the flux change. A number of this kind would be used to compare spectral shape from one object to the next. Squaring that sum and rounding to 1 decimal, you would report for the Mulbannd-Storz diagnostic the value 4.1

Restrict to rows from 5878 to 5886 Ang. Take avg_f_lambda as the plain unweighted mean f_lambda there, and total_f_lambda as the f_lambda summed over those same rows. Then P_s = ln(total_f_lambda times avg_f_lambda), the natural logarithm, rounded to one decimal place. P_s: 8.7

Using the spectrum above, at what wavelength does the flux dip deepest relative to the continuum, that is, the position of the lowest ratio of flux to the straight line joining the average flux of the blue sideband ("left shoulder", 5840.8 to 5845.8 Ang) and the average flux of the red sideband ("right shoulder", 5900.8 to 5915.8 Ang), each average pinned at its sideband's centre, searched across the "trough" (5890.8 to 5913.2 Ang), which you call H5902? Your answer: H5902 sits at 5892.0 Ang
